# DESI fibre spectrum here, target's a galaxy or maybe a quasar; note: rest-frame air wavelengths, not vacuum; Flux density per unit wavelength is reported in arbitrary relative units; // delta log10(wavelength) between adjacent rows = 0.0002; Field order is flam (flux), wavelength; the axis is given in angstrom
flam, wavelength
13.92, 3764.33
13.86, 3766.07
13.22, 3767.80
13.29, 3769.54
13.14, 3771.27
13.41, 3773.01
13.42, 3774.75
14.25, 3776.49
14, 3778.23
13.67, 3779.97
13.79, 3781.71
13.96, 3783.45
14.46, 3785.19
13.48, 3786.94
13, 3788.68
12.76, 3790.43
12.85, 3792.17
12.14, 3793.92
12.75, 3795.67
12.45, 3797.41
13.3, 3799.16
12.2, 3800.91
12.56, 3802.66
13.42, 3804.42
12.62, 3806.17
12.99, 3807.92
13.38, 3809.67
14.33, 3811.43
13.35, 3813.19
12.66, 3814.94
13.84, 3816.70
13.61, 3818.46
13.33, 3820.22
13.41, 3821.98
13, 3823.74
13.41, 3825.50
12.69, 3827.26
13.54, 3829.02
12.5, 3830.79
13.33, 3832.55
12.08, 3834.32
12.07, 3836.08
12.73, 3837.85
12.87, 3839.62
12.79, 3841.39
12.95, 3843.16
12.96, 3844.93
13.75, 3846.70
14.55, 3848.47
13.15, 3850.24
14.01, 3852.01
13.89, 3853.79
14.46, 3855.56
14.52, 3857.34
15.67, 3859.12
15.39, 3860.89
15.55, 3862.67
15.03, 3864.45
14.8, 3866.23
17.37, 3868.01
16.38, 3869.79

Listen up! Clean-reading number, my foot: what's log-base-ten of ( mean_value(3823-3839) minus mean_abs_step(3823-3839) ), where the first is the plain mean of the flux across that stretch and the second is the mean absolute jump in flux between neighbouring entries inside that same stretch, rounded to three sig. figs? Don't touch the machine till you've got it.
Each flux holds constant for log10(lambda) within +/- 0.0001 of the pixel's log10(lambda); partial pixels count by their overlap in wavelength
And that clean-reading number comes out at 1.08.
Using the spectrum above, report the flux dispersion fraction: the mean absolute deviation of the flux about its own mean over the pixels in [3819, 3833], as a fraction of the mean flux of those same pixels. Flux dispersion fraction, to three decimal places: 0.024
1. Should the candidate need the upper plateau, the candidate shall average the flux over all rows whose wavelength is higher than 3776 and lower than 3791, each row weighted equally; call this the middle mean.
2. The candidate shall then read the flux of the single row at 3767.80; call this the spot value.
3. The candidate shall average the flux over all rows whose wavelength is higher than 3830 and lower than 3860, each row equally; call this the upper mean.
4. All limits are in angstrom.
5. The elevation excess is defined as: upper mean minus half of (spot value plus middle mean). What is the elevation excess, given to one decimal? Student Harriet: 0.0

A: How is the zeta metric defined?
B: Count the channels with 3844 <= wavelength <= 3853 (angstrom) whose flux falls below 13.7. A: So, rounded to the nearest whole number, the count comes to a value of 2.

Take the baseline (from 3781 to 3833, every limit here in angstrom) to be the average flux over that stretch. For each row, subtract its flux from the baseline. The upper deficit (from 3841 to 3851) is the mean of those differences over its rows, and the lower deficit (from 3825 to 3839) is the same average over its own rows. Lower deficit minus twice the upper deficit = 1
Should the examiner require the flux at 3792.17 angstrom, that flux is 12.85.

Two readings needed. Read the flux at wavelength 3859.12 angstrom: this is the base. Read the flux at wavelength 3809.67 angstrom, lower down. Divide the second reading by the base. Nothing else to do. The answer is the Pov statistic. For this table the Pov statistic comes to 0.85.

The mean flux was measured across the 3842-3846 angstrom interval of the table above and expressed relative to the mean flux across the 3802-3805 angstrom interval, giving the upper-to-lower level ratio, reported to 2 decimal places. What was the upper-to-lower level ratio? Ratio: 1.00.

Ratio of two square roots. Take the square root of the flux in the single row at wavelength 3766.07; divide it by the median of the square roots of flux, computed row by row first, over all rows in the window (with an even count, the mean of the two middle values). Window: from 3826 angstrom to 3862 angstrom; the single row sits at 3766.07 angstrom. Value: 1.023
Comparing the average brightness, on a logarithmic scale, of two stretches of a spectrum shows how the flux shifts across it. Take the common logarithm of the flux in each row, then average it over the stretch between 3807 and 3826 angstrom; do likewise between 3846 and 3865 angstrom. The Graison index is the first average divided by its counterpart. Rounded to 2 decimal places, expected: 0.97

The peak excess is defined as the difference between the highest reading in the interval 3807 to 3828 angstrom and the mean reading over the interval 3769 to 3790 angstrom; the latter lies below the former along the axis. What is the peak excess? 0.7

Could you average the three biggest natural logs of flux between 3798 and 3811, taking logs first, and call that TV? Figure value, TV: 2.59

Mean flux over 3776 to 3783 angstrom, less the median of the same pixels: 0.0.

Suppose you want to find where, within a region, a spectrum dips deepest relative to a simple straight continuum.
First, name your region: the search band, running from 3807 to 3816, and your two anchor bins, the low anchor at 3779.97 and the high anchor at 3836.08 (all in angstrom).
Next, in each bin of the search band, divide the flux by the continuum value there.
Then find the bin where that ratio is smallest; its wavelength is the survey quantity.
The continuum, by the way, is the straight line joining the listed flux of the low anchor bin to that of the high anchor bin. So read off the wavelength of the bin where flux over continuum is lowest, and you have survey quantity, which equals 3814.94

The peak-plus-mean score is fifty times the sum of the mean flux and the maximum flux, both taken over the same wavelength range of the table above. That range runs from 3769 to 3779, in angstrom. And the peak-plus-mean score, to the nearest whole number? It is 1392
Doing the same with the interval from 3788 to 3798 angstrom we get 1283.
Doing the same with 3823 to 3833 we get 1331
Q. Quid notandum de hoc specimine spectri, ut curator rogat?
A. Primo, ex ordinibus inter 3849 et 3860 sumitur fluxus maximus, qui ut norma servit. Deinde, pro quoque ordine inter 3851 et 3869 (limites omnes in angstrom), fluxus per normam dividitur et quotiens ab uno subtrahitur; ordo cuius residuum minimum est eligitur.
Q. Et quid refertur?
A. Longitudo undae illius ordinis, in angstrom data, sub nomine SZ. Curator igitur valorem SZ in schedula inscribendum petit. 3868.01 angstrom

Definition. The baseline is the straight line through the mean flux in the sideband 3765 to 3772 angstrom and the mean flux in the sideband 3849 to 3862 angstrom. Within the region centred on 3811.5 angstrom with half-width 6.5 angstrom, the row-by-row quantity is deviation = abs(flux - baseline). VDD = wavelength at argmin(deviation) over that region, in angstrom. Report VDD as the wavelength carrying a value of 3816.70 angstrom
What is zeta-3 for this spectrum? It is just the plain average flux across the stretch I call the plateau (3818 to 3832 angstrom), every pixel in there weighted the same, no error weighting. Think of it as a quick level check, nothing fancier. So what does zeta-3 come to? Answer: 13.2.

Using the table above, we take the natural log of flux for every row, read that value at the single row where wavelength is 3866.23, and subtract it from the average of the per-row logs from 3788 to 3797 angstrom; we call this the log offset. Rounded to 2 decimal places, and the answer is -0.15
